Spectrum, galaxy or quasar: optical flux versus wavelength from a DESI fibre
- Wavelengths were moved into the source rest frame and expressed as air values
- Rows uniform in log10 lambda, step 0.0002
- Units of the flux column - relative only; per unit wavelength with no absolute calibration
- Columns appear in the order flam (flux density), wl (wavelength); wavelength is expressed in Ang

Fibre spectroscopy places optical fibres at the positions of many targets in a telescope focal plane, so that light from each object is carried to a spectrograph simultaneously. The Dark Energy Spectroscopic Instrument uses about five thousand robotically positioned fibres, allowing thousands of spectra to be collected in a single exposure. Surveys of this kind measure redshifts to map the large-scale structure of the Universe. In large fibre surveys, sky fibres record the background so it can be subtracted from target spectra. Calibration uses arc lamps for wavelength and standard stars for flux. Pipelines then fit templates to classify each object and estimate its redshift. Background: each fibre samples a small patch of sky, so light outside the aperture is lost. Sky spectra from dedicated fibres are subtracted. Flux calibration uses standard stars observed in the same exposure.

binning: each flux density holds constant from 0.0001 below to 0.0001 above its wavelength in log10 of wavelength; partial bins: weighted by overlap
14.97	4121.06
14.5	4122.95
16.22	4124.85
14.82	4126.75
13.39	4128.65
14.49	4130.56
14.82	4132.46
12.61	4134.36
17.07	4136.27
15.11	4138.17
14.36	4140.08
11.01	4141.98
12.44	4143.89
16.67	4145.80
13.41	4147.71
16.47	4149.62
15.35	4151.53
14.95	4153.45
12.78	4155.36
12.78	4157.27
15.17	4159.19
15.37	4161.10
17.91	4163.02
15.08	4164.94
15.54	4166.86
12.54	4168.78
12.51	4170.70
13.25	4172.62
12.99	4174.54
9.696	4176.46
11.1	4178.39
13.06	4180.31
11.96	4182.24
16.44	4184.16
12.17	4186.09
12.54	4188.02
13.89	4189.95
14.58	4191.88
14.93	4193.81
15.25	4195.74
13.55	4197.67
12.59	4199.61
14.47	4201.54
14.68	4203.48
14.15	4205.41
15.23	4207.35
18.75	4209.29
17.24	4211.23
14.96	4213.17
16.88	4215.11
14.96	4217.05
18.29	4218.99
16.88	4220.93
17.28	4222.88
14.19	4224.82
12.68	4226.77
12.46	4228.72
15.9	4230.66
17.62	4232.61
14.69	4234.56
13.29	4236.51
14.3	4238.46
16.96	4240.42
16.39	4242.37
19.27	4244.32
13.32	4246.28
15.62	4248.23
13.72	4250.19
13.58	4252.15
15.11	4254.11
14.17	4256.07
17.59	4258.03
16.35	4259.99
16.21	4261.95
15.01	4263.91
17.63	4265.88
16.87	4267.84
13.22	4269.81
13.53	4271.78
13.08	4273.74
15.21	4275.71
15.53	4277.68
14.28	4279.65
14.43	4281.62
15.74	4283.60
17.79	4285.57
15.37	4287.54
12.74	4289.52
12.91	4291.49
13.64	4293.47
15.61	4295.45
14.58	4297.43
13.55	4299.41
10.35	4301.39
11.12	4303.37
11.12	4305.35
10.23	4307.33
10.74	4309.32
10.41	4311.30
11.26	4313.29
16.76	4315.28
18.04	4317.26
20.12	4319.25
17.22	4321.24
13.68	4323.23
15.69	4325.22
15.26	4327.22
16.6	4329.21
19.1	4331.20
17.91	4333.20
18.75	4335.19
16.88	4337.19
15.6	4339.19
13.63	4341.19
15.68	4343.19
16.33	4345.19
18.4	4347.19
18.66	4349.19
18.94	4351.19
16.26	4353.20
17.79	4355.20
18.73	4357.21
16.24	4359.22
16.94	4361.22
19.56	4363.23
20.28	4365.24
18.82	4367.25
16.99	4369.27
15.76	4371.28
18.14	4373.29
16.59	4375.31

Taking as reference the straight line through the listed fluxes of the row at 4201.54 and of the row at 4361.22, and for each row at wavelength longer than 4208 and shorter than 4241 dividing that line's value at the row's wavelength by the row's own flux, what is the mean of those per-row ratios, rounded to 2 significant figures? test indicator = 0.96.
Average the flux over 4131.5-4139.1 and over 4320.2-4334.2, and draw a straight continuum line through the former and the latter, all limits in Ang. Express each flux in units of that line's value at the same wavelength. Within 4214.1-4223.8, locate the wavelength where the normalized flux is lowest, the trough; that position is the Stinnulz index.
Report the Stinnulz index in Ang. 4217.05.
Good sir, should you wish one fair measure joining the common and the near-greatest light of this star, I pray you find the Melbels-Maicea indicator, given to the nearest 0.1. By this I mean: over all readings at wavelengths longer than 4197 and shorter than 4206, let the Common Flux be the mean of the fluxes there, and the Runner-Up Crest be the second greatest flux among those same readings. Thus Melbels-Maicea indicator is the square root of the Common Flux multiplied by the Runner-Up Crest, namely 14.2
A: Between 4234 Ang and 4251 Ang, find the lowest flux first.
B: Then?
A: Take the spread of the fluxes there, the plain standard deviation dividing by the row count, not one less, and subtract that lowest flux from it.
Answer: -11.4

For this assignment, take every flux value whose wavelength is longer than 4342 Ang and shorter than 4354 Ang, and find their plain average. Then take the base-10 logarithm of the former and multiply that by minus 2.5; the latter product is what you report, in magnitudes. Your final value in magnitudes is -3.10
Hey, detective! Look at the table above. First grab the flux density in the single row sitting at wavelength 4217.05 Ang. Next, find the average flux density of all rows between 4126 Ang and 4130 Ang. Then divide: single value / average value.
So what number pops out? 1.06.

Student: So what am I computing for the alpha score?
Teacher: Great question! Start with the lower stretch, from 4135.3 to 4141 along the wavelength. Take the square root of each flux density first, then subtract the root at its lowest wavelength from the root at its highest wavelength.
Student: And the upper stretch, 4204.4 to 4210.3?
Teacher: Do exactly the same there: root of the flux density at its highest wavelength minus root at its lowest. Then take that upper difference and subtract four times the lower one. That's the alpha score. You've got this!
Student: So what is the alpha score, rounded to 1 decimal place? 1.9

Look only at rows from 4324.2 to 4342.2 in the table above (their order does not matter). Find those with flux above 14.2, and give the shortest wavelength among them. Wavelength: 4325.22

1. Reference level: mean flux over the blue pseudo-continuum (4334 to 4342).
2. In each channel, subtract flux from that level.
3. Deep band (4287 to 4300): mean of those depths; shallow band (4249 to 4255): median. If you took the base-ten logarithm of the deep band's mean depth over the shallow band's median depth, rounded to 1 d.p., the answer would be -0.1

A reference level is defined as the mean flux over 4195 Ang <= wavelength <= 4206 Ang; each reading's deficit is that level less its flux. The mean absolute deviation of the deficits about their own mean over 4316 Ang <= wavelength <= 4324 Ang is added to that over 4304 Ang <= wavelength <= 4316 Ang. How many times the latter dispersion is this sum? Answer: 2.1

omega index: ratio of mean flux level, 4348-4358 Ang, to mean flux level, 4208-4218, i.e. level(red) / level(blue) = 1.09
